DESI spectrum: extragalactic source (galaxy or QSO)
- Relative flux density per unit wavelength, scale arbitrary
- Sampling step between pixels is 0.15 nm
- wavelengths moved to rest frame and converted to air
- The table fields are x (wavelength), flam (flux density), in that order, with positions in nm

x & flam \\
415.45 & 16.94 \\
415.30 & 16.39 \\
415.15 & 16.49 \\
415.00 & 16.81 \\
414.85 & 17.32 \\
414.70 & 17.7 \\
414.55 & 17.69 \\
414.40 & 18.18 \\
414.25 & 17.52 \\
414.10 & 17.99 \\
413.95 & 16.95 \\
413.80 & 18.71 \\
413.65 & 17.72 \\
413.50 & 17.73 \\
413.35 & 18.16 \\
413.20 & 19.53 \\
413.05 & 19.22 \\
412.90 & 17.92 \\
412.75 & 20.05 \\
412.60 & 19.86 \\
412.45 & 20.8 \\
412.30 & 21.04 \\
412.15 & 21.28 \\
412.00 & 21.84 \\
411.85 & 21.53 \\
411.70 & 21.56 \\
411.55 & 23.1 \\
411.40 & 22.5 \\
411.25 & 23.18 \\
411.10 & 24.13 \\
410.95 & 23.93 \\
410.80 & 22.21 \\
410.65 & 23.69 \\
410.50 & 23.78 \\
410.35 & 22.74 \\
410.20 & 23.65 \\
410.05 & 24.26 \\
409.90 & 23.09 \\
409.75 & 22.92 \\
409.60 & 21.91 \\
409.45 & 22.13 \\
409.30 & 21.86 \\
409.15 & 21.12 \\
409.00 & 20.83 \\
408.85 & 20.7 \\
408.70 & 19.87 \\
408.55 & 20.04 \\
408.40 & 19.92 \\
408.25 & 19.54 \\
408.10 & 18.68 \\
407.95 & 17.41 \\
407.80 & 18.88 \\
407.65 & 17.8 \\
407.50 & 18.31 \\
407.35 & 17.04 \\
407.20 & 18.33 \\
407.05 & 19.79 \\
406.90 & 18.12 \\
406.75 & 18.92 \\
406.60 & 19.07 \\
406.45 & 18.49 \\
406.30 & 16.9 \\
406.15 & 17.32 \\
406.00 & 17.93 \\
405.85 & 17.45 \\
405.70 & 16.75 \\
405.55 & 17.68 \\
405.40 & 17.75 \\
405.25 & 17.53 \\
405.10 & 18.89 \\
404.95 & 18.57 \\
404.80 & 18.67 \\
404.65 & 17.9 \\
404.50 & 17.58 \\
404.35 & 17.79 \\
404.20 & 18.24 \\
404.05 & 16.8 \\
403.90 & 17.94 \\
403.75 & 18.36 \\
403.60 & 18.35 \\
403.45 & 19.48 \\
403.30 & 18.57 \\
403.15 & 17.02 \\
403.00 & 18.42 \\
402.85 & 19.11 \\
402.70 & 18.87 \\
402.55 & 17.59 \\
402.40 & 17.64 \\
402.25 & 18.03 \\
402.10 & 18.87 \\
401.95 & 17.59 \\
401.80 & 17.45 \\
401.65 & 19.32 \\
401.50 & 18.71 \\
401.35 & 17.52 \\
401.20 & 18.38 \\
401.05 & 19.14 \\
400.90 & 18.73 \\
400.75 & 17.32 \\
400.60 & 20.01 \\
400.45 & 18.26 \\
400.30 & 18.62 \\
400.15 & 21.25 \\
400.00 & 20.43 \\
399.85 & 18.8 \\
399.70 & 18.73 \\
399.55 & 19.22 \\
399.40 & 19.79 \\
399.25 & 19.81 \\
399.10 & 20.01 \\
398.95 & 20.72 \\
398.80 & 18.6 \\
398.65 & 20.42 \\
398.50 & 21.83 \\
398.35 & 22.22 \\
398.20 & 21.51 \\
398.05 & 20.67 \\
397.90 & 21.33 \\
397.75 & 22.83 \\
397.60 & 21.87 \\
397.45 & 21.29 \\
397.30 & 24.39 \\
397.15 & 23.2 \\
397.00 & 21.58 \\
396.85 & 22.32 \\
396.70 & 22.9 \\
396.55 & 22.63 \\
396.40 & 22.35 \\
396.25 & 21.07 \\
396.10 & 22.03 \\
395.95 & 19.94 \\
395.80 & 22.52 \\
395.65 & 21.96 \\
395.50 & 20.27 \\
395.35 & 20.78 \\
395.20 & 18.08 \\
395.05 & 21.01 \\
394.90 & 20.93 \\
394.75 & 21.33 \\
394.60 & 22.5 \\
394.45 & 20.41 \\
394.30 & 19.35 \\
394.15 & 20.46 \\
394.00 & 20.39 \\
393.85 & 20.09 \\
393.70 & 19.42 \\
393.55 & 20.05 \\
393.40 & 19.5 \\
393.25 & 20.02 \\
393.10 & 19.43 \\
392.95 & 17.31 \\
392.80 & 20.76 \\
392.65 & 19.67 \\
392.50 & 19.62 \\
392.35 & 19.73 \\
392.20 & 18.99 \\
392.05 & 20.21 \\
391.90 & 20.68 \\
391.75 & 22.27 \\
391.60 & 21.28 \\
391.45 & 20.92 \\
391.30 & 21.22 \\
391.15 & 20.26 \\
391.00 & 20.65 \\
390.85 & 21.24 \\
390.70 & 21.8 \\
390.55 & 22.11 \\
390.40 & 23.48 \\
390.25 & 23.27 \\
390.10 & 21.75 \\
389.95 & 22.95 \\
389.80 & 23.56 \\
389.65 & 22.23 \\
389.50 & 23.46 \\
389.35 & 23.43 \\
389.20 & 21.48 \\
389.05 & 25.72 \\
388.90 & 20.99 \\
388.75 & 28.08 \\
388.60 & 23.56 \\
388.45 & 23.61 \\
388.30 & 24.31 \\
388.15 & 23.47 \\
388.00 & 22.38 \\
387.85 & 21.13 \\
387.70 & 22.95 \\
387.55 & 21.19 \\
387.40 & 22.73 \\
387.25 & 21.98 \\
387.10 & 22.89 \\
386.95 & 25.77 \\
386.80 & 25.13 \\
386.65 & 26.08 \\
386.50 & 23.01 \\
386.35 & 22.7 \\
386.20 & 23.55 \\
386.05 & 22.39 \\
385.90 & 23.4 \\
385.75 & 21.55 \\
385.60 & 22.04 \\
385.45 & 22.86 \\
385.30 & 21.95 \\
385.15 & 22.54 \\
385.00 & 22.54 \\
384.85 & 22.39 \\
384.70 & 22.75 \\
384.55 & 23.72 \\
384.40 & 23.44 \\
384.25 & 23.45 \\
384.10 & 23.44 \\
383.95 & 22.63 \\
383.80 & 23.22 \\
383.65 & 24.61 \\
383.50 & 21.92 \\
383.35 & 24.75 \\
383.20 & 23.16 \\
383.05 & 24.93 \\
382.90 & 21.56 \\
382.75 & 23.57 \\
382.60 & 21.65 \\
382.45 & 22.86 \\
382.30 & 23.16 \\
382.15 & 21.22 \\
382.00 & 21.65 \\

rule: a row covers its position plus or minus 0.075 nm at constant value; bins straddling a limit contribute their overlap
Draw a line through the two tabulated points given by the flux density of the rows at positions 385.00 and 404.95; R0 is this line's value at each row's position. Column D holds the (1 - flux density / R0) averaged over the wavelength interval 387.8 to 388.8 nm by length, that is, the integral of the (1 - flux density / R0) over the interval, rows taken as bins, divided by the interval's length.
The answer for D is -0.09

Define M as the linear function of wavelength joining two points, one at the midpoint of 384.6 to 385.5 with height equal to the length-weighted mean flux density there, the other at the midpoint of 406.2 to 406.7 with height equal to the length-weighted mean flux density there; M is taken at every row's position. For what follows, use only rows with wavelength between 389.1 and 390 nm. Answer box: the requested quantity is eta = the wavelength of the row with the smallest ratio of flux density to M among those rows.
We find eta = 389.20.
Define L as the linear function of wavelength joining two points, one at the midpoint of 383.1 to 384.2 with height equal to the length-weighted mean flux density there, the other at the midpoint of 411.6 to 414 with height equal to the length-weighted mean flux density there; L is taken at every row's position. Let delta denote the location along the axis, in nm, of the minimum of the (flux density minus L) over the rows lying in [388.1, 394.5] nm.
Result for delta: 392.95 nm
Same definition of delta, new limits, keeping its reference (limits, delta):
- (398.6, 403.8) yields 400.75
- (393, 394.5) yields 393.10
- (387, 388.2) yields 387.85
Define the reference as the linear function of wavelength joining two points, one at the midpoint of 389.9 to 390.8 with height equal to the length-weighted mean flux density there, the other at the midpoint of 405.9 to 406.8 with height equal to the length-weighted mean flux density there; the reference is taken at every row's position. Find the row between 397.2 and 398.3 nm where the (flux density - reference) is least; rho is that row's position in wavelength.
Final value 398.05 nm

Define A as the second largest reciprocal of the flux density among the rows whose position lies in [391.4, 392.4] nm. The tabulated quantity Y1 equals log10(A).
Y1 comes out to -1.30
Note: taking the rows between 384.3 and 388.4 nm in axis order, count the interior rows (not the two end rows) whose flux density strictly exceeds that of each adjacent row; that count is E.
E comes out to 8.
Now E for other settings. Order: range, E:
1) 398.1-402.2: 6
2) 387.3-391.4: 7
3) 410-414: 7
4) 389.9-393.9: 7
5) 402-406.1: 7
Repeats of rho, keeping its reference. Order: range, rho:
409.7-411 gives 410.80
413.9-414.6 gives 413.95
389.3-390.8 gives 390.10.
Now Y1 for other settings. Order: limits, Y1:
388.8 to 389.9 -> -1.33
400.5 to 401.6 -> -1.24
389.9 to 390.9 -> -1.34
